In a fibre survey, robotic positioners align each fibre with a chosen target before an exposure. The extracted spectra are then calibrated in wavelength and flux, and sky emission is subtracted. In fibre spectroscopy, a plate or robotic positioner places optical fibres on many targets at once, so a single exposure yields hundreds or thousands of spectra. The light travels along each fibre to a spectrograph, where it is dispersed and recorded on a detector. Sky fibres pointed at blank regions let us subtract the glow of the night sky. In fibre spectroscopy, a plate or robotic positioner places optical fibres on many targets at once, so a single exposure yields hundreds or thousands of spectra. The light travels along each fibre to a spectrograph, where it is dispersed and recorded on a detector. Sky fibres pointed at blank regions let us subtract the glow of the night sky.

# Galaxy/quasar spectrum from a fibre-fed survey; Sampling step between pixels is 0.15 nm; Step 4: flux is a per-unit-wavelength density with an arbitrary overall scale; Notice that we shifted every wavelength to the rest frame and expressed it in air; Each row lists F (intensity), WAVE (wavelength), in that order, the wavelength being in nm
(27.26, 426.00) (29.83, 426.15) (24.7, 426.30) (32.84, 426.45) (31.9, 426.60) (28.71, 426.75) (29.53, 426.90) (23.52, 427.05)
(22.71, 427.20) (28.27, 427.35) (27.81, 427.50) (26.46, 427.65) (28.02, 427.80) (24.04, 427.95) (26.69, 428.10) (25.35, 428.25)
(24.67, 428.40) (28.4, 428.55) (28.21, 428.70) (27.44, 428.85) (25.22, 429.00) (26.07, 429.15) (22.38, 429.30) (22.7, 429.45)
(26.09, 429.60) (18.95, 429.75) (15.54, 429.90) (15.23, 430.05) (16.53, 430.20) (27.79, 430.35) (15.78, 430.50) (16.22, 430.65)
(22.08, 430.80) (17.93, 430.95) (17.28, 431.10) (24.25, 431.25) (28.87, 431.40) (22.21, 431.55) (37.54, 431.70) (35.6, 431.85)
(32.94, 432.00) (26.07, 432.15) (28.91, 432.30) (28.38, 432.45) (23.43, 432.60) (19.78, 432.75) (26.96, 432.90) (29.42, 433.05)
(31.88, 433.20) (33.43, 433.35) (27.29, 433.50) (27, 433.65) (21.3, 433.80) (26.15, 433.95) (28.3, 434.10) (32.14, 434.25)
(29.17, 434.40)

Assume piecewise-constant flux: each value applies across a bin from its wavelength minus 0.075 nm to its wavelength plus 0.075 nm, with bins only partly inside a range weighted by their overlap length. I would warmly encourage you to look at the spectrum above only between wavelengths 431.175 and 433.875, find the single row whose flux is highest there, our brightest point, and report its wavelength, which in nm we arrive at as 431.70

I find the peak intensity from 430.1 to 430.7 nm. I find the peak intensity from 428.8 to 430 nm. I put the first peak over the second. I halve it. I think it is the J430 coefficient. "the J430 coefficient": 0.51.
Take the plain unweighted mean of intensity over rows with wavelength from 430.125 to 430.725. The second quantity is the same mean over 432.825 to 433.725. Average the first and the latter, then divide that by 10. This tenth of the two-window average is 2.42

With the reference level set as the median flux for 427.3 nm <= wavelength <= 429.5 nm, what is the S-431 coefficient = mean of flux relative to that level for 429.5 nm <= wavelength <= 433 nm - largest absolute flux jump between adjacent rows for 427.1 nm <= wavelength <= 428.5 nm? -4.7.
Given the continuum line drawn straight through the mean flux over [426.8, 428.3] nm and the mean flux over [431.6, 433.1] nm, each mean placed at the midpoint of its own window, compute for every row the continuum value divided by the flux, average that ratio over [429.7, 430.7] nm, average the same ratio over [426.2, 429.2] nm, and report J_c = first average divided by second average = 1.63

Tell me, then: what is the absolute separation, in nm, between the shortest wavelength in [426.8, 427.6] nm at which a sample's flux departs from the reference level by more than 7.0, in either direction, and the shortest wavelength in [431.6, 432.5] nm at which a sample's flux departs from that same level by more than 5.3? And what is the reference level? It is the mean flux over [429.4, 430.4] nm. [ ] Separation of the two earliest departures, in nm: 4.80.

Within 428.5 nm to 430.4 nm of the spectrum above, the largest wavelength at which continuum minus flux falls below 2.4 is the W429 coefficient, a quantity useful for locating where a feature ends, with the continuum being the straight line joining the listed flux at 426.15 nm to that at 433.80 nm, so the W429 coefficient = 430.35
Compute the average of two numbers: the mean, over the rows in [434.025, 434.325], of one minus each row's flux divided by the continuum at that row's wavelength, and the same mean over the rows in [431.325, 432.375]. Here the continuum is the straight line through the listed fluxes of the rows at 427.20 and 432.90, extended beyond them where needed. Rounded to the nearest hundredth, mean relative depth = -0.12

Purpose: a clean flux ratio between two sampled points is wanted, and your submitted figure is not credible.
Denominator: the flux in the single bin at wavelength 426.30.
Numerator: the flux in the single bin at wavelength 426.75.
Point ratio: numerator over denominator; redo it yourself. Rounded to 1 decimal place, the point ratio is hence 1.2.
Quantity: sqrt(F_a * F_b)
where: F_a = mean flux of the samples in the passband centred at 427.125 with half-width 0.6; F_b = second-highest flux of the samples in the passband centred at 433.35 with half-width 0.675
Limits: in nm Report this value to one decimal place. 29.5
